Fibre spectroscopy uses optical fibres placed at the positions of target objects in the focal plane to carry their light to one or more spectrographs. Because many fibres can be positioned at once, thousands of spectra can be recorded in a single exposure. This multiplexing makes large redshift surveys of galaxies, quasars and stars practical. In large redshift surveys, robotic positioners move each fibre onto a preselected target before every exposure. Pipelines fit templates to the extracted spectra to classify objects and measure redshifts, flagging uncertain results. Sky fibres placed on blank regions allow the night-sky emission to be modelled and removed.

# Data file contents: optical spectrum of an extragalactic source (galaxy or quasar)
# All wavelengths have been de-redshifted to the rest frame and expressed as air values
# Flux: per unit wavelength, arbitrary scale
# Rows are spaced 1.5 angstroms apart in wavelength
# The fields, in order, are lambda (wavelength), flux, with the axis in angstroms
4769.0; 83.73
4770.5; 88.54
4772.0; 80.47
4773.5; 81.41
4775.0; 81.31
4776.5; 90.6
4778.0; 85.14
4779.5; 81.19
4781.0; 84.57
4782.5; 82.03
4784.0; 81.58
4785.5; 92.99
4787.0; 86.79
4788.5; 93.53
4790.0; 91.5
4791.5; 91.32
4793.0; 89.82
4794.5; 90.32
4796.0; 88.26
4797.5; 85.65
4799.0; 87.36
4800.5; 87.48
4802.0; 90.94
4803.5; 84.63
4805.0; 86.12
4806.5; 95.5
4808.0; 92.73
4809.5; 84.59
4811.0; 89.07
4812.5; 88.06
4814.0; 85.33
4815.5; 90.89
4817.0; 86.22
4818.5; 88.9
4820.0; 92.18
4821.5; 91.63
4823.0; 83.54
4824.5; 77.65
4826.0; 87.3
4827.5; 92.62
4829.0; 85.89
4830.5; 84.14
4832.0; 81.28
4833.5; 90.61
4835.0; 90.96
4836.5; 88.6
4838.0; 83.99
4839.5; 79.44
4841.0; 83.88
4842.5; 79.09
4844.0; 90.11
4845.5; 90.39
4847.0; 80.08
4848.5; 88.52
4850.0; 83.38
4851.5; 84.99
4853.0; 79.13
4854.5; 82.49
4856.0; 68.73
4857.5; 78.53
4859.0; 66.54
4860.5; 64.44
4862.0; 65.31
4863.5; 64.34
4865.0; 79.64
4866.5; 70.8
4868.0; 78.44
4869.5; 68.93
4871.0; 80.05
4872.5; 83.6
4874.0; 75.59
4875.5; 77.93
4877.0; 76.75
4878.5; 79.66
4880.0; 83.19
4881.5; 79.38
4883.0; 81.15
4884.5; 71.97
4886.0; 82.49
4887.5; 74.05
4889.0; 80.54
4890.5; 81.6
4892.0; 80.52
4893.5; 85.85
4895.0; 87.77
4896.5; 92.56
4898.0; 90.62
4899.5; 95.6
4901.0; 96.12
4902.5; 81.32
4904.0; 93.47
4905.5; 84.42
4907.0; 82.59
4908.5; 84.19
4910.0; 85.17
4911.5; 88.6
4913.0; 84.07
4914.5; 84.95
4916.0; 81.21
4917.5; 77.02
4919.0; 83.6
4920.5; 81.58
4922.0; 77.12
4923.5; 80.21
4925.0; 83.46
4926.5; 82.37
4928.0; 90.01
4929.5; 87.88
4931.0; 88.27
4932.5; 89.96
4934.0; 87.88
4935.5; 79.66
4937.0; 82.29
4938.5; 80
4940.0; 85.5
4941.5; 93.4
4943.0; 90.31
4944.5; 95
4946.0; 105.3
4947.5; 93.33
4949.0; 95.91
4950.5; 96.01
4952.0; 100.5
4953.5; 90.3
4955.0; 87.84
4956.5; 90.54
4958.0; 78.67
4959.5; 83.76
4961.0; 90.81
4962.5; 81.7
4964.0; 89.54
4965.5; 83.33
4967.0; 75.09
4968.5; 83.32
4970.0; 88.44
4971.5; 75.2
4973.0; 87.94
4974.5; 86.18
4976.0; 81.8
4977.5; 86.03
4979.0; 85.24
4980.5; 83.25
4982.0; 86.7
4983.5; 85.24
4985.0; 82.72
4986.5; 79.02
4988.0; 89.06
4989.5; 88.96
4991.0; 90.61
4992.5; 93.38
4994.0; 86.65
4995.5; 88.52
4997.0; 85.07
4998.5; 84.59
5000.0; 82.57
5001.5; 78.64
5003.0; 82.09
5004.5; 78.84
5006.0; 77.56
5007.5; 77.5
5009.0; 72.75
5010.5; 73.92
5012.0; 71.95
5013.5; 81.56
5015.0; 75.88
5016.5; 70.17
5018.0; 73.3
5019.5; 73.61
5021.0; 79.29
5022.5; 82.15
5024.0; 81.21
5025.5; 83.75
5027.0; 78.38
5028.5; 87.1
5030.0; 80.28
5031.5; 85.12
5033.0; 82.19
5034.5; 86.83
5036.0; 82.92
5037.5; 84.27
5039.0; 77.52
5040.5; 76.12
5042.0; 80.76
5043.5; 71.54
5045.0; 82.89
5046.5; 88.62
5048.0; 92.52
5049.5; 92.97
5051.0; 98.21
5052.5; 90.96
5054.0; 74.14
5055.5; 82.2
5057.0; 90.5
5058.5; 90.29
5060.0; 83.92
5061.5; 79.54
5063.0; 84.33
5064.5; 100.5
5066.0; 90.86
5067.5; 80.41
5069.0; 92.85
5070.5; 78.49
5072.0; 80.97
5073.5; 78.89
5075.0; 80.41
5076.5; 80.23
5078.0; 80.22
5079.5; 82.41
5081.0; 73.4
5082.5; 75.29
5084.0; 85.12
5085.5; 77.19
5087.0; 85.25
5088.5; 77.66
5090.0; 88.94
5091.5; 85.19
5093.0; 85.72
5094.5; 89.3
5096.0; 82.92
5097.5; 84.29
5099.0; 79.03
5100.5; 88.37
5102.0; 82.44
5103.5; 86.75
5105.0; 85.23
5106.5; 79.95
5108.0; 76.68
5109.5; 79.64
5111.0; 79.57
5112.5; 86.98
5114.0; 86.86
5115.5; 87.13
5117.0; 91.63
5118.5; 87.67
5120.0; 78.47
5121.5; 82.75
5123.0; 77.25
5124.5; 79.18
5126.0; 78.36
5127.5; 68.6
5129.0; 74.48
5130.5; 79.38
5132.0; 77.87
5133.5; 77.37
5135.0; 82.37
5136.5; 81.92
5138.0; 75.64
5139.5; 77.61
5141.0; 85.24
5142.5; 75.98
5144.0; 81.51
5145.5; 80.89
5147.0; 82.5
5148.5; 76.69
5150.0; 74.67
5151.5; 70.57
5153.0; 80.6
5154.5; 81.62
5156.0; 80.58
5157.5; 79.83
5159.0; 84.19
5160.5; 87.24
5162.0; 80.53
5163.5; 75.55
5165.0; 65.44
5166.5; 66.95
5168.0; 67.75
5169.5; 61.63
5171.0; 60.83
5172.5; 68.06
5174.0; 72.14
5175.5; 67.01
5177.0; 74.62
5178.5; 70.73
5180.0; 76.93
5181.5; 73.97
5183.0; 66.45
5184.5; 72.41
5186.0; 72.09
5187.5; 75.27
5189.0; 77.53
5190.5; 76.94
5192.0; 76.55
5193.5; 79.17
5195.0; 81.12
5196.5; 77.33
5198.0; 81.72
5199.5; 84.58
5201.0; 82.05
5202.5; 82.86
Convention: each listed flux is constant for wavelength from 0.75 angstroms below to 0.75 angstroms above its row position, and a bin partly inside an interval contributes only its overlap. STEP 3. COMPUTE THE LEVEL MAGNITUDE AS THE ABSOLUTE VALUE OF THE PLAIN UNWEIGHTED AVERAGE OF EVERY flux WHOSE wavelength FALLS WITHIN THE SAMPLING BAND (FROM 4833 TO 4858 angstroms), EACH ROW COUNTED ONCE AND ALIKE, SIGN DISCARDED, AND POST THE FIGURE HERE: 84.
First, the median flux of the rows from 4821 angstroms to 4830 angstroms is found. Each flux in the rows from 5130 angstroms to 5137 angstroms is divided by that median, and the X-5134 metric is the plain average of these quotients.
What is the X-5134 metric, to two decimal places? 0.92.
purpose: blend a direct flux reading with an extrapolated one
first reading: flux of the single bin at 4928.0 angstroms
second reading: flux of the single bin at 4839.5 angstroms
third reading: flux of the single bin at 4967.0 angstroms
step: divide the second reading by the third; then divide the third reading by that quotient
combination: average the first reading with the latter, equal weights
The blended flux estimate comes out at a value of 80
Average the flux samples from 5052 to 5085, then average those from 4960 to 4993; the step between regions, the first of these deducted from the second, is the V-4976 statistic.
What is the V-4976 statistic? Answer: 1.7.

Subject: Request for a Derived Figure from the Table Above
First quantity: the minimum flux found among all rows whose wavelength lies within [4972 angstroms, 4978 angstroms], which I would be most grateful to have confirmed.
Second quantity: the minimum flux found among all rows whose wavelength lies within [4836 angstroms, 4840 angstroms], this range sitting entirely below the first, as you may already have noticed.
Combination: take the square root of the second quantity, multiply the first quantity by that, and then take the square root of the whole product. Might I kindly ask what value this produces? 27.0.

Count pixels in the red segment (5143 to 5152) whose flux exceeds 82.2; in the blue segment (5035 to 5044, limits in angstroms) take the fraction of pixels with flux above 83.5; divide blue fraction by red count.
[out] 0.17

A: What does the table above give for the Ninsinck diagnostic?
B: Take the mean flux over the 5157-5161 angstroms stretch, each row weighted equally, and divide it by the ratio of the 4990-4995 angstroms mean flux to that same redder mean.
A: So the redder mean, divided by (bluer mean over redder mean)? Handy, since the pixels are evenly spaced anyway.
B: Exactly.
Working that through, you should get 78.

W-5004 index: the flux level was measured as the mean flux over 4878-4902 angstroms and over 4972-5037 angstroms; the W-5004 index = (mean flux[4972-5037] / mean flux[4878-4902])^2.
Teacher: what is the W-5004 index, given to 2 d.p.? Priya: 0.96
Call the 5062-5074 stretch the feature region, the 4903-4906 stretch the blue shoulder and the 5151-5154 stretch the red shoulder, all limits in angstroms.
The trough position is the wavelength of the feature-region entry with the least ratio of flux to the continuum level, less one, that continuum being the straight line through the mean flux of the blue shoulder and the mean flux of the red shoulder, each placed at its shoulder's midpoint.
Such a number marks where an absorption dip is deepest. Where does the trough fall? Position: 5070.5 angstroms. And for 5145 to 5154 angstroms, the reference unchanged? 5151.5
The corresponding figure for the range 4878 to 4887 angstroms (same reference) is 4884.5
